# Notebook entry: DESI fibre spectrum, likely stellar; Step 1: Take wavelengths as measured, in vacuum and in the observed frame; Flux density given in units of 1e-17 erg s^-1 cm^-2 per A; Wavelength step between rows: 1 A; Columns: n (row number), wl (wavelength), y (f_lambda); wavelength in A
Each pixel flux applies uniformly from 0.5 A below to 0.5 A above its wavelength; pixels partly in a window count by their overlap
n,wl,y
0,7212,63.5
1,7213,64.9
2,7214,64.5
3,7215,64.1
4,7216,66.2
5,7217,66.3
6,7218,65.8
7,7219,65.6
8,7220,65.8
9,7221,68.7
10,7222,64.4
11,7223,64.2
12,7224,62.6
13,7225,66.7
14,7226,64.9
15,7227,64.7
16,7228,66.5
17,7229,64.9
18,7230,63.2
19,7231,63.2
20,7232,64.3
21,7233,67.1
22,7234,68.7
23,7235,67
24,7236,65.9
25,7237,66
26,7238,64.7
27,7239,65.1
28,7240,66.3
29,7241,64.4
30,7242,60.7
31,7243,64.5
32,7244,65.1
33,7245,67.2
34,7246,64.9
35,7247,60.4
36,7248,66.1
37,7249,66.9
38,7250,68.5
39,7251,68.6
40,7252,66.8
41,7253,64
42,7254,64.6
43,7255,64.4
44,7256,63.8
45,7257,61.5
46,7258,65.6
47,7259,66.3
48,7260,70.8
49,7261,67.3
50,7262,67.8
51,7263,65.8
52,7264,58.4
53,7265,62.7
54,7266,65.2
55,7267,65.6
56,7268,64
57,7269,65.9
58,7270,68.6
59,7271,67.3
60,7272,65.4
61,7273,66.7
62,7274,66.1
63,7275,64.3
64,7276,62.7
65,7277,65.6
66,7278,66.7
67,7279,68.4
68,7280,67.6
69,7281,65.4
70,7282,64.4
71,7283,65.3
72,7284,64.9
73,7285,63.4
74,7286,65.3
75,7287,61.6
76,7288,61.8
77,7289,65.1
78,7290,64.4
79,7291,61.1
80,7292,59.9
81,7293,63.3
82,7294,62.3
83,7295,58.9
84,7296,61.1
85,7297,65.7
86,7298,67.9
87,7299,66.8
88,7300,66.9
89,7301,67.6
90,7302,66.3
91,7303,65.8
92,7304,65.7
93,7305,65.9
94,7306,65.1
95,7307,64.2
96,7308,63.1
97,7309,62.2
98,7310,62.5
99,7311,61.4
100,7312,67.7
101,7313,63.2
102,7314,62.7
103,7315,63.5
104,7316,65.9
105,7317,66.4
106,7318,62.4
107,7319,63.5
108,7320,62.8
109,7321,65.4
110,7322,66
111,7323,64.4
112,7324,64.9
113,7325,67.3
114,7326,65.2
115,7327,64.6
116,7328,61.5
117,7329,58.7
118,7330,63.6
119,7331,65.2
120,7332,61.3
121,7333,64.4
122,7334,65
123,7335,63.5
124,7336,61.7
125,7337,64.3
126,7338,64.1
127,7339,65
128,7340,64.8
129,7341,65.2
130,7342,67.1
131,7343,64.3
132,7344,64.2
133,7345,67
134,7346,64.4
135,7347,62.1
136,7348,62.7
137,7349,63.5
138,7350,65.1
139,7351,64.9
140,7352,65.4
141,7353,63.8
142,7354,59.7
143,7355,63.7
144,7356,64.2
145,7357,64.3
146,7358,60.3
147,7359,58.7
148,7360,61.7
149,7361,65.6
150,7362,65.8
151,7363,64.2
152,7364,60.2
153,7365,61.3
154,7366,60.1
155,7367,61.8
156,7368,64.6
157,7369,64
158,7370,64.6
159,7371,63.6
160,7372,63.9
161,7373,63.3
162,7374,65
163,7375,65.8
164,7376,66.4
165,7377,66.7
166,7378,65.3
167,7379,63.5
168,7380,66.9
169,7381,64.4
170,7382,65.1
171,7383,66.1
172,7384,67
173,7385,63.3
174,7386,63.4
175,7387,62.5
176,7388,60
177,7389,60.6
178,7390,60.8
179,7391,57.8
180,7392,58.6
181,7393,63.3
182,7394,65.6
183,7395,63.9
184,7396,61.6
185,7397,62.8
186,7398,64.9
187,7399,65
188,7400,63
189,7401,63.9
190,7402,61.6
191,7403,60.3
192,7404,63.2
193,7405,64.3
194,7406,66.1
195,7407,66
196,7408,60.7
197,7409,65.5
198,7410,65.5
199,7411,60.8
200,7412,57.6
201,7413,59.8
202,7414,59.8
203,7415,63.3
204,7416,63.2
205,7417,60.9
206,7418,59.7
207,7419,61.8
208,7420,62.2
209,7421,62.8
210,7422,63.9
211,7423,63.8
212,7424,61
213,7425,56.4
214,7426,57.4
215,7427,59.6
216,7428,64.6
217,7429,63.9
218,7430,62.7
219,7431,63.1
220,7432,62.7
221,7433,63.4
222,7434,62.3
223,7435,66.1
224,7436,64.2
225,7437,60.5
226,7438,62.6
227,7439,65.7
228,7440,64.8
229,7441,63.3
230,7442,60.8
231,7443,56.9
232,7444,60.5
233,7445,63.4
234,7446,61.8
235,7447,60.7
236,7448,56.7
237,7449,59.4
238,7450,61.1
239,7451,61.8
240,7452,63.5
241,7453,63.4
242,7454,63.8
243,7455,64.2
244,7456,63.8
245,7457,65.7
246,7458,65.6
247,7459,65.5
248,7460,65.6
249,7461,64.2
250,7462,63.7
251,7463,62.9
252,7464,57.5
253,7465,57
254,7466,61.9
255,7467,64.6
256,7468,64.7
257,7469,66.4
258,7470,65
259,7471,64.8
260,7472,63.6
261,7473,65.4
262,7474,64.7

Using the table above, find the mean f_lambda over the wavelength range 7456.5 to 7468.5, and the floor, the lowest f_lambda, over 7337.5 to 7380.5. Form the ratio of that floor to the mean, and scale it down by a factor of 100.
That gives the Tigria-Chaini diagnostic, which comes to 0.0093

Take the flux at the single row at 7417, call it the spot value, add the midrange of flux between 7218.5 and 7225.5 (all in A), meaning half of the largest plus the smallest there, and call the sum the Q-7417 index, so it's 127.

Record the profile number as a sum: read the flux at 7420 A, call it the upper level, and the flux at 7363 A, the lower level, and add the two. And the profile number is 126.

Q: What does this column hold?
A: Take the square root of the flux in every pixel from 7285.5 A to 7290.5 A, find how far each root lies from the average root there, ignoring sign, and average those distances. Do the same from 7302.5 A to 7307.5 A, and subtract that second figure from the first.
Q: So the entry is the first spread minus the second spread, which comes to 0.063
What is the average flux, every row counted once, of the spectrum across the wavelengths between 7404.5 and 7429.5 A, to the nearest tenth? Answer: 62.0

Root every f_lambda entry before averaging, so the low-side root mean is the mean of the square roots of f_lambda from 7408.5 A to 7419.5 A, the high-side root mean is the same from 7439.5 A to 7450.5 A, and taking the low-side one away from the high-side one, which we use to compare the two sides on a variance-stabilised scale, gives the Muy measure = -0.05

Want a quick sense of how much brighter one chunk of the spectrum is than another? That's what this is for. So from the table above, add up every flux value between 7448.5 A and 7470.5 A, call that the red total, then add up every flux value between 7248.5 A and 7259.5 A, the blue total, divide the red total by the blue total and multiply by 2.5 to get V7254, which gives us 4.8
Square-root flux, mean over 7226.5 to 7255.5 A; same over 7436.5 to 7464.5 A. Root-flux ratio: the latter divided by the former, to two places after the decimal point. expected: 0.98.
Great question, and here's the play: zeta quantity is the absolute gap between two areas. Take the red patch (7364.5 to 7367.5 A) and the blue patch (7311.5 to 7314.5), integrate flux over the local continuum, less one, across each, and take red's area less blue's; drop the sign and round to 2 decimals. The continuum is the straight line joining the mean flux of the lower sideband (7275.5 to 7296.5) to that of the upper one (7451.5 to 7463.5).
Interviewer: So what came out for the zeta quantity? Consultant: 0.17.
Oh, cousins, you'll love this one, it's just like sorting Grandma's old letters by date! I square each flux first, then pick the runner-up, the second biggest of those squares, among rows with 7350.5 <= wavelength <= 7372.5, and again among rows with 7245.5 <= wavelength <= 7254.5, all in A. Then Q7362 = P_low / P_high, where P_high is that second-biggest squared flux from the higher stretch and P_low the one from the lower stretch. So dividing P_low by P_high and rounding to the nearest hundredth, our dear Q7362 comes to 1.09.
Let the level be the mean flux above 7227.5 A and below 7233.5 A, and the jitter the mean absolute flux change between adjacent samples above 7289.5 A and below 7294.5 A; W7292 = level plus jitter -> 67.1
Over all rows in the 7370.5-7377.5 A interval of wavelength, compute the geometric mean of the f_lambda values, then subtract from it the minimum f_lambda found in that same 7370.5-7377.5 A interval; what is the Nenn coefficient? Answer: 1.6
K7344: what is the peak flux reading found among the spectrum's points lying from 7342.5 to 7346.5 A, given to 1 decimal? 67.0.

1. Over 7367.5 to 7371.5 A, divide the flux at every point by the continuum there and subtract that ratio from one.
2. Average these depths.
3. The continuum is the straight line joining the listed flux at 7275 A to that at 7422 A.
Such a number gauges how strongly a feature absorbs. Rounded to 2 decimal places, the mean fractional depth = 0.00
